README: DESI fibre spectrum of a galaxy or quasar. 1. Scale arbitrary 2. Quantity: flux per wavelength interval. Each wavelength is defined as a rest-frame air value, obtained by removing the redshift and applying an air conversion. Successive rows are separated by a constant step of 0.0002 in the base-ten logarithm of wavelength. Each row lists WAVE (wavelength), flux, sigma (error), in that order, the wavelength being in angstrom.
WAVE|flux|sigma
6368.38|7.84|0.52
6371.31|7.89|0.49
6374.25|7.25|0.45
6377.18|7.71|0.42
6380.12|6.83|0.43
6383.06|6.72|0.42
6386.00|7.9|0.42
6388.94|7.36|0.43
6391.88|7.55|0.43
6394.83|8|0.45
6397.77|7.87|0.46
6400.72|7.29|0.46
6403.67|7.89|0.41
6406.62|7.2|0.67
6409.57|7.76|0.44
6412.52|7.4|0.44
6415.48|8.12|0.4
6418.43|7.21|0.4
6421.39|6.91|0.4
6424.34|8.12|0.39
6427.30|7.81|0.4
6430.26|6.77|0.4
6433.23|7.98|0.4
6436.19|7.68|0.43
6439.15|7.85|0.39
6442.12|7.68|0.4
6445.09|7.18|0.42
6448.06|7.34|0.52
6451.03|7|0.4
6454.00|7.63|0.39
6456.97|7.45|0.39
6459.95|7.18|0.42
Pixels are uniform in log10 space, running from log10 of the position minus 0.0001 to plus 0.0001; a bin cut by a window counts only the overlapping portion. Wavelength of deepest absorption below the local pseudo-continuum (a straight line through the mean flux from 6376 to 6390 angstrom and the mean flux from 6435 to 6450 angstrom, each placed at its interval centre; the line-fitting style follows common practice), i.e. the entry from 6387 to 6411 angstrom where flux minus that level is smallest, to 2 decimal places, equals 6406.62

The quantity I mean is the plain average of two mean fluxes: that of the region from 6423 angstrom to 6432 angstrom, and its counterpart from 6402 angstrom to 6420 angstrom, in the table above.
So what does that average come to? 7.58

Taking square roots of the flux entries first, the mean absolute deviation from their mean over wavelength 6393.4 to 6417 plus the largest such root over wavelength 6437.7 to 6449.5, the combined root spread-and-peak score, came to 2.86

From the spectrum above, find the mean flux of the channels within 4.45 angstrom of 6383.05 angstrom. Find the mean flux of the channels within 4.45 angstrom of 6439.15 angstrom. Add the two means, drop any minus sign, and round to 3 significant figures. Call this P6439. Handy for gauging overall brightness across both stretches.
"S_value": 14.9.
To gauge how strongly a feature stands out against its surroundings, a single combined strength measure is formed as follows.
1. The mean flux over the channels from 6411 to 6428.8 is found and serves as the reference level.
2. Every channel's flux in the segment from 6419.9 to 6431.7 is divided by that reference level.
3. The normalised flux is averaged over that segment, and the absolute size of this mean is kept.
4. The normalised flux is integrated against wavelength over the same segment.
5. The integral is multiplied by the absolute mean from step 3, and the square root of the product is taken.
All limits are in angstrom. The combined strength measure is 3.35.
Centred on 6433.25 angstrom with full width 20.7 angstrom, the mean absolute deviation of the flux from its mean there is 0.28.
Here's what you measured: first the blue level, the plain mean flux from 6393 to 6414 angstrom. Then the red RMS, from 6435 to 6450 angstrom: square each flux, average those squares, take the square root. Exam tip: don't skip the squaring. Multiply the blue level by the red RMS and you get 57.6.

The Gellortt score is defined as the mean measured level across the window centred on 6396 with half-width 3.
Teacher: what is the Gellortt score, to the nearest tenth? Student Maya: 7.9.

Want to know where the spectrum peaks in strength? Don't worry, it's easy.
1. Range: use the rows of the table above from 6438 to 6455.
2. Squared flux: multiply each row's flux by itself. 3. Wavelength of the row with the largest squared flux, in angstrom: 6439.15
